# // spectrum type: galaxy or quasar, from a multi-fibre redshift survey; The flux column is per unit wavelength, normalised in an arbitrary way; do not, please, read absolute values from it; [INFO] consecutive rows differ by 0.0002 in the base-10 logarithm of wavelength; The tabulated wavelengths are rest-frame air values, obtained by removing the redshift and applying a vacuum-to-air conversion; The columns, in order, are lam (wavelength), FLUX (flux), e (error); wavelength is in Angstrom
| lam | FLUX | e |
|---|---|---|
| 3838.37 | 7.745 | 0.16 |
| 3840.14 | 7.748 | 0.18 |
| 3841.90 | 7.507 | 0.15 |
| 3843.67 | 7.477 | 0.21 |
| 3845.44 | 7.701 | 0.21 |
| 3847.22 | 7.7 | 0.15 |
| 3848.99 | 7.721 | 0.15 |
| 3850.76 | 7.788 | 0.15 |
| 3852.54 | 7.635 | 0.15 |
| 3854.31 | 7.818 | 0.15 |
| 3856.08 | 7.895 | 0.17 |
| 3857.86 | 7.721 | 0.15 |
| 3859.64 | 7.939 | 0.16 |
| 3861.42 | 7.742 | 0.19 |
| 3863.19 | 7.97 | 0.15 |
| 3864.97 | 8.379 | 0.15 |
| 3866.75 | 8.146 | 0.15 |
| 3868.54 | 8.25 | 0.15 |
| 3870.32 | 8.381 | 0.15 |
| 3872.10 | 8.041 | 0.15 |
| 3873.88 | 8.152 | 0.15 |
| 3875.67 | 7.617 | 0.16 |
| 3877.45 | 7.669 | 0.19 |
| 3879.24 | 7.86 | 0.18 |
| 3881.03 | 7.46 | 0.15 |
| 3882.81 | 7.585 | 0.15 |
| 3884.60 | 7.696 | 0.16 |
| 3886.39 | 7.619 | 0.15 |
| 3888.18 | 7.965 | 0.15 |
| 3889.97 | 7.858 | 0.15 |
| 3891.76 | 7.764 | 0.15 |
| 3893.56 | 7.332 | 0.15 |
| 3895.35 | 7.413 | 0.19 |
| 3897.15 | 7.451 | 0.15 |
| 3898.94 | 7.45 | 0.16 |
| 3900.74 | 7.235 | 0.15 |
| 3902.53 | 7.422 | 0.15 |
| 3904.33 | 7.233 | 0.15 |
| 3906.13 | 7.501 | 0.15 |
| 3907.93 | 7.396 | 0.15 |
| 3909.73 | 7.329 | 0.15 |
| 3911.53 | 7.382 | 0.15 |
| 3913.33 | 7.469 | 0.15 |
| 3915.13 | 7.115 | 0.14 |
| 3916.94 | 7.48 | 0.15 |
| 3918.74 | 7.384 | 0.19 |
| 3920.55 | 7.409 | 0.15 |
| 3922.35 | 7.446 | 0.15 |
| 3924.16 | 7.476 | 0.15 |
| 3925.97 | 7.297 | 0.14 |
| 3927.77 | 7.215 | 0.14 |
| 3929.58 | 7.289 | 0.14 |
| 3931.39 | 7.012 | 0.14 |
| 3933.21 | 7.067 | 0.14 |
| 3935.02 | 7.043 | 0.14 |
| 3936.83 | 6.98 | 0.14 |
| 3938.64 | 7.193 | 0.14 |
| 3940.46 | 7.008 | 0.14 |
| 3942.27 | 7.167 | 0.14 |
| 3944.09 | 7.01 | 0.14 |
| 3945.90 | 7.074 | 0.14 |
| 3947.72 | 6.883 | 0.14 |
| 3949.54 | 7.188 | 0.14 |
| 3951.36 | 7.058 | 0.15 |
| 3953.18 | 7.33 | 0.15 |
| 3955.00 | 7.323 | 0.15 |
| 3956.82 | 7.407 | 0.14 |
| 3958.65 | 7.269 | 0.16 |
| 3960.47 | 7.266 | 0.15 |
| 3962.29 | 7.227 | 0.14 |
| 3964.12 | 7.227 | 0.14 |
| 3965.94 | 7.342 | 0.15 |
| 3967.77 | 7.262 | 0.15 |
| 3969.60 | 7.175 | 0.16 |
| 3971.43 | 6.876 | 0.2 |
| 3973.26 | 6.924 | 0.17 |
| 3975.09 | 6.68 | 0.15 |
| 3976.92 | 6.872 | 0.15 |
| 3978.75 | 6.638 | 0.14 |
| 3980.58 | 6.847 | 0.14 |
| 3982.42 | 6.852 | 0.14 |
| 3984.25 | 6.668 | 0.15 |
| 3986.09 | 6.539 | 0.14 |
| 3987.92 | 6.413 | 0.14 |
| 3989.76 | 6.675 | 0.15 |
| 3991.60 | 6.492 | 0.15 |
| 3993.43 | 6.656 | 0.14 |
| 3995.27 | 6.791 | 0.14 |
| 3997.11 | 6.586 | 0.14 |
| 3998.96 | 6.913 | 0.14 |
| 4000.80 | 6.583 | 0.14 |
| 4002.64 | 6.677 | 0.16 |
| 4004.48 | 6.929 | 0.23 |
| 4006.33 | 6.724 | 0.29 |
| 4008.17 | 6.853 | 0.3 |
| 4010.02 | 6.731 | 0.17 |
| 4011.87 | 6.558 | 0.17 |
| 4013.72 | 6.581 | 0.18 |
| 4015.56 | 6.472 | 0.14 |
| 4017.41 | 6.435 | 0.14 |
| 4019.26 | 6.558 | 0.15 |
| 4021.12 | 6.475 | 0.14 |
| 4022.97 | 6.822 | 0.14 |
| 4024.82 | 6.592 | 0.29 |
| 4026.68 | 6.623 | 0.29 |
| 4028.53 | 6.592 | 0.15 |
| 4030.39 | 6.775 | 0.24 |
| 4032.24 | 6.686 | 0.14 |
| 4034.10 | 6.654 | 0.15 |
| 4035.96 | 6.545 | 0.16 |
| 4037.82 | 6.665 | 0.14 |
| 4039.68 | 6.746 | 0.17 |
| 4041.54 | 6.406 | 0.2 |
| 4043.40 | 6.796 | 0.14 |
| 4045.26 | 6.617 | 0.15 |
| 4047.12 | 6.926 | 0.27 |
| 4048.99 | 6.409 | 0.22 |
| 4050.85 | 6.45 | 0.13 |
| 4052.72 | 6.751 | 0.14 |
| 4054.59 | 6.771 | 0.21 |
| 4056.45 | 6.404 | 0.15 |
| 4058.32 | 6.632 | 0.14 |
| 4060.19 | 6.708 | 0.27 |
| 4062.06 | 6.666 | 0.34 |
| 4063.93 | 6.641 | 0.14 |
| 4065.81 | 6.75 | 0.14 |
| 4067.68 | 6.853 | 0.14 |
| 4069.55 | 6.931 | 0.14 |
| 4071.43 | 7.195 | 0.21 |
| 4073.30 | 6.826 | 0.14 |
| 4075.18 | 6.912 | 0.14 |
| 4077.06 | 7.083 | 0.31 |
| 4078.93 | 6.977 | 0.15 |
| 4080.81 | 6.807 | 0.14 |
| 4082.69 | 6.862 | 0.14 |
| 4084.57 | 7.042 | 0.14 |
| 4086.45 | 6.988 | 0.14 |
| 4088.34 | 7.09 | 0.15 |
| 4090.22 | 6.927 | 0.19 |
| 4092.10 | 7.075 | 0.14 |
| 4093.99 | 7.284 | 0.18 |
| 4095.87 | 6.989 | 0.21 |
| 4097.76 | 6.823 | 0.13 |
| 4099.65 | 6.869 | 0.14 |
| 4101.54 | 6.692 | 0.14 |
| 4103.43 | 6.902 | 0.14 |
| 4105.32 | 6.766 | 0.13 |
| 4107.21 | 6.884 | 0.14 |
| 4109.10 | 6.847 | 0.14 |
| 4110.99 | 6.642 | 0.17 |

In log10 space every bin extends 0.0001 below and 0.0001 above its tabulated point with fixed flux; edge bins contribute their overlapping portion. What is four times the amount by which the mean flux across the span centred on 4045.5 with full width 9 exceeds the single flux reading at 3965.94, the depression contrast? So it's -2.8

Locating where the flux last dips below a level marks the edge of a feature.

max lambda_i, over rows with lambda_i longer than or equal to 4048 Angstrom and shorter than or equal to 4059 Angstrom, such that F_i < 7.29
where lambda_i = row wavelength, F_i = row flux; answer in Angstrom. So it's 4058.32 Angstrom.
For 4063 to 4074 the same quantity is 4073.30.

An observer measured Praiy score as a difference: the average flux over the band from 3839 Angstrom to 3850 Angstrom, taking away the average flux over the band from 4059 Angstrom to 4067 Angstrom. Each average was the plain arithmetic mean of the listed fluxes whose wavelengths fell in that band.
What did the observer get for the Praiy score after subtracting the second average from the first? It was 1.0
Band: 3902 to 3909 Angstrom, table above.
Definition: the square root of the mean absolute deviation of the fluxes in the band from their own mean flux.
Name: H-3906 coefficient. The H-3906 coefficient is 0.278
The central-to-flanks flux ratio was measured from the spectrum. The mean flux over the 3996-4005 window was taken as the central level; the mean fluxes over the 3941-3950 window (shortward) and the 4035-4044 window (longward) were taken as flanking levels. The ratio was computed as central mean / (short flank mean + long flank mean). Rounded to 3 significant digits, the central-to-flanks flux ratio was 0.492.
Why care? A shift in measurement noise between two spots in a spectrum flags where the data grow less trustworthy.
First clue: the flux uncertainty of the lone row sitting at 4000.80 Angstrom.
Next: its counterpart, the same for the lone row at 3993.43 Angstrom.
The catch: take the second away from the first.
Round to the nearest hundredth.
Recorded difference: 0.00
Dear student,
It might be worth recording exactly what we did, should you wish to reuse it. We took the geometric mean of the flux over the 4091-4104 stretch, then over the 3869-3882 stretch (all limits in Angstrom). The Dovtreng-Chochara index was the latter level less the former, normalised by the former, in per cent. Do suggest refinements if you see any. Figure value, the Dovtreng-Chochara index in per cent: 13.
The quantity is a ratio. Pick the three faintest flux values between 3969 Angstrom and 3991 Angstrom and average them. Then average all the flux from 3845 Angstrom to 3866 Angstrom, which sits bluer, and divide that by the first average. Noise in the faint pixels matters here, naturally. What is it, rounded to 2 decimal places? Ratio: 1.20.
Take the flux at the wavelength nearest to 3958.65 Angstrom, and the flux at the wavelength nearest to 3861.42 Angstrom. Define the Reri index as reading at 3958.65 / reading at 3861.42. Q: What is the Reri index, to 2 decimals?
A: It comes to 0.94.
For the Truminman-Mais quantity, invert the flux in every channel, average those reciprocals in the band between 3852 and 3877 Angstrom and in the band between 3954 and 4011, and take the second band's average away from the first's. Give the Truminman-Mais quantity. -0.0200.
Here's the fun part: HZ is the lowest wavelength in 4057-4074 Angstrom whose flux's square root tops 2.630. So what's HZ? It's 4069.55 Angstrom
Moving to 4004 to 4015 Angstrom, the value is 4004.48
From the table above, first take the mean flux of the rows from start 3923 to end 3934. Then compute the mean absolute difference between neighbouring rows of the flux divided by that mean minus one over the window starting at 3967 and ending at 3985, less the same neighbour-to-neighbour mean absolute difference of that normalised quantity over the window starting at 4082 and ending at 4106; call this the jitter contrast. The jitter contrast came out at 0.0013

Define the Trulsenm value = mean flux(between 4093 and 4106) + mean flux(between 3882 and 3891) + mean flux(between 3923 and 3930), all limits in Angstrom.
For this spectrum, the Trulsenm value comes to 22.0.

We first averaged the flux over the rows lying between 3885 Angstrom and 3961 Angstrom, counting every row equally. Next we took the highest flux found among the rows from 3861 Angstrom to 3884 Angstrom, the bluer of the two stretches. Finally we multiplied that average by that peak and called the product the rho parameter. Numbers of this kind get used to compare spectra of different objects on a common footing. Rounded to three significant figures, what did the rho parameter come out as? 61.3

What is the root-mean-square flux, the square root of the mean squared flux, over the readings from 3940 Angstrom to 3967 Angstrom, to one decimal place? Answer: 7.2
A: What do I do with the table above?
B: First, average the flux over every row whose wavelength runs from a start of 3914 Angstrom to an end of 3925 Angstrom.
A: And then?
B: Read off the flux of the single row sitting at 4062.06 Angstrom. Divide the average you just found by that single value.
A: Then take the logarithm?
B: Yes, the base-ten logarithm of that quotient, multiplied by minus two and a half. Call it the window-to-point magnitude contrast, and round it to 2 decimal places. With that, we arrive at -0.11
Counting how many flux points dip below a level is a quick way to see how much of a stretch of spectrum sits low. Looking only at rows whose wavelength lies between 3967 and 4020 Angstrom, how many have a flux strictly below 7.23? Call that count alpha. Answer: 28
